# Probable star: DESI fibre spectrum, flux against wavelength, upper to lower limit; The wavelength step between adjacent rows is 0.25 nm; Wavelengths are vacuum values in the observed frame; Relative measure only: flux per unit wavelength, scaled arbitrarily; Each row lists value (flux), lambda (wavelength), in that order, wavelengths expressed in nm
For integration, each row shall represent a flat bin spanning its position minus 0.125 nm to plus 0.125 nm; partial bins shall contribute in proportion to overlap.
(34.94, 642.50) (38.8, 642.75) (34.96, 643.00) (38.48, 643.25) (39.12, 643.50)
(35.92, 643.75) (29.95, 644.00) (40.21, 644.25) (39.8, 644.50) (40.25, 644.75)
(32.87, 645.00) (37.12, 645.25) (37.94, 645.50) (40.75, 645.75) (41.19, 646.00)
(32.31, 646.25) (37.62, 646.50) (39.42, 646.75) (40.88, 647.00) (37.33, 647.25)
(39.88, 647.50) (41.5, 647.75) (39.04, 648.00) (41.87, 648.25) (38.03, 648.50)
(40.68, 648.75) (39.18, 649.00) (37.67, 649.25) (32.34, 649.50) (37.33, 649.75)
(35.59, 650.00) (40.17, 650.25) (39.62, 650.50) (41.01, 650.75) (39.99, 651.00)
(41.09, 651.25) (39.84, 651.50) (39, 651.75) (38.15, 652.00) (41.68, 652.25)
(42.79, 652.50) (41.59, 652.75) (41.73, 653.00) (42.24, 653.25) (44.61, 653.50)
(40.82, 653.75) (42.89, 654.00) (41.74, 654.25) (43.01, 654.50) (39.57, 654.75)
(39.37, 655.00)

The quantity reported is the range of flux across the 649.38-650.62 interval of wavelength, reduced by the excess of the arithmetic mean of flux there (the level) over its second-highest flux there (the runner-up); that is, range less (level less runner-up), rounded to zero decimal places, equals 10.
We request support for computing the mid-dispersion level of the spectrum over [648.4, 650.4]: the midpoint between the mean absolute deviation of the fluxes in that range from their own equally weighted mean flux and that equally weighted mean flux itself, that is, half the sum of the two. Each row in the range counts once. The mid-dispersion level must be 19.8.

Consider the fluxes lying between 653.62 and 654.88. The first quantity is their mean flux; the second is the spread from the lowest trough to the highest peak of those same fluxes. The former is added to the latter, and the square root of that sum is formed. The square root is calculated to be 6.71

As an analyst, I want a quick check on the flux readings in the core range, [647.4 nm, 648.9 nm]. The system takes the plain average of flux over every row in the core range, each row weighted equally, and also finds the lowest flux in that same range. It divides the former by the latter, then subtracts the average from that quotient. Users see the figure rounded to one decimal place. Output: -39.1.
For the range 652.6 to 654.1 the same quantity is -41.3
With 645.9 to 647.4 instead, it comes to -36.9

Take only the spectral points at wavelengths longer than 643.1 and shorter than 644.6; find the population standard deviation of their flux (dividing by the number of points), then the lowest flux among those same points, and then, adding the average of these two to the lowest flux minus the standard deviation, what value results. 43.2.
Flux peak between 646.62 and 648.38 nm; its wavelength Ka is 648.25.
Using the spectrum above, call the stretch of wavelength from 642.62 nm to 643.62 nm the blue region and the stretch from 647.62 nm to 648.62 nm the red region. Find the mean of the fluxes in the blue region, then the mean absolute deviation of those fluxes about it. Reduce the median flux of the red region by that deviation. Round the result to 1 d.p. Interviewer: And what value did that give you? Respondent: 38.8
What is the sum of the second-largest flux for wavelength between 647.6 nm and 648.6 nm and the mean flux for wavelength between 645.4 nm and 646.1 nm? 81.5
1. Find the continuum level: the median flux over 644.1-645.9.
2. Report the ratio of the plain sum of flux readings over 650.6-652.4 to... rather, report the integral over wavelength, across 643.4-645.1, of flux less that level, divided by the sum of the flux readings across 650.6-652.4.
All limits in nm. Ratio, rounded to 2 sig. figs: -0.018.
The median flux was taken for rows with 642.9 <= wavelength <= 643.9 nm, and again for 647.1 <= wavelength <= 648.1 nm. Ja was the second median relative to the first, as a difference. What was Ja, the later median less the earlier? 2.3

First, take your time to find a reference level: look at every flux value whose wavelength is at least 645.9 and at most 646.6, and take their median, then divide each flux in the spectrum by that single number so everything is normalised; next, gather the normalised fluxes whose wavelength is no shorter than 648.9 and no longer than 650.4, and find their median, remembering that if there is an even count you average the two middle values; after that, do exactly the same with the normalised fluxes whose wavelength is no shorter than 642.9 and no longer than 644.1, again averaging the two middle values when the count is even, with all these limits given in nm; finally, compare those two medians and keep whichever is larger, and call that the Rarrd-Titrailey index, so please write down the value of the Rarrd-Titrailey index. 1.00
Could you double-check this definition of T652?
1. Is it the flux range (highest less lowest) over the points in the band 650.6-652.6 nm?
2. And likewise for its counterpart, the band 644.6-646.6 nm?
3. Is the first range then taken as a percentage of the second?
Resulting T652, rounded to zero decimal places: 52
